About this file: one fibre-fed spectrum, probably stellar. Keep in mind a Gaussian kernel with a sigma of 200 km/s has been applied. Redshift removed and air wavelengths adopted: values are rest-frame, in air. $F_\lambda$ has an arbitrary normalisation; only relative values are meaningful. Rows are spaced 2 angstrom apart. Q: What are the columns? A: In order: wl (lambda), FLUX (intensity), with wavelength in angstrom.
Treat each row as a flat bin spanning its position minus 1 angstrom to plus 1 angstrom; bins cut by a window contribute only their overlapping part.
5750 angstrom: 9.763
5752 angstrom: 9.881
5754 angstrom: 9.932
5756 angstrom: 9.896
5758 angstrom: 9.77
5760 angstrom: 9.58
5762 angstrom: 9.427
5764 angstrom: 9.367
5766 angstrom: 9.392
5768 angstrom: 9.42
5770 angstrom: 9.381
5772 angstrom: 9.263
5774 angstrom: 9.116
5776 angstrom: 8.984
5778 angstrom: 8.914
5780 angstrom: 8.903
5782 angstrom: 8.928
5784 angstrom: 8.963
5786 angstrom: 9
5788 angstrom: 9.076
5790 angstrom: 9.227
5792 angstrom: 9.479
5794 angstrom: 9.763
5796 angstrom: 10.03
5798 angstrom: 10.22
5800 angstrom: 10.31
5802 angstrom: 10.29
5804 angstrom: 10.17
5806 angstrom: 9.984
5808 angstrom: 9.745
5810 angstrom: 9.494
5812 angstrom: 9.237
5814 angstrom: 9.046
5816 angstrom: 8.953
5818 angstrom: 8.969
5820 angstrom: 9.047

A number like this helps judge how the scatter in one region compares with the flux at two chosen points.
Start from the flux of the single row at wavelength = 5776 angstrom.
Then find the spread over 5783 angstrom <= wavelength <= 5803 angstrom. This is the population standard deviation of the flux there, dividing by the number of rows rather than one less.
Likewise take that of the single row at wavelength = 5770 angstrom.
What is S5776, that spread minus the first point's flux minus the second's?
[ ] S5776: -17.8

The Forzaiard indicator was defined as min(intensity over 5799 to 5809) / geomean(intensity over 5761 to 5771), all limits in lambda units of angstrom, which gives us 1.04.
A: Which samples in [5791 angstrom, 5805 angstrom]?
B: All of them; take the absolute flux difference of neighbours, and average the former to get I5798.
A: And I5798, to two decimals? 0.16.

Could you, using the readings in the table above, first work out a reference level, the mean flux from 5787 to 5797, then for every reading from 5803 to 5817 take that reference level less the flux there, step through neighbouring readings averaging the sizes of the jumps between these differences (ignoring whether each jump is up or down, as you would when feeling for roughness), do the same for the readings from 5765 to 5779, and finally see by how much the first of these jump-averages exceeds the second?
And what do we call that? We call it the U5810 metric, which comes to 0.11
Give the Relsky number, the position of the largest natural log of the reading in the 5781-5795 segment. 5794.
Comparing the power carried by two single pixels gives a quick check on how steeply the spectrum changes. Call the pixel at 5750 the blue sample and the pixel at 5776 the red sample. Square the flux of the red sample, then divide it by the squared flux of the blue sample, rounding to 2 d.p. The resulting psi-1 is 0.85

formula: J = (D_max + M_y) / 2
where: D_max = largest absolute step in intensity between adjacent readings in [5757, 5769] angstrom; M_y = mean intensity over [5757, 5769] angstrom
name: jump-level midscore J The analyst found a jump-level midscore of 4.84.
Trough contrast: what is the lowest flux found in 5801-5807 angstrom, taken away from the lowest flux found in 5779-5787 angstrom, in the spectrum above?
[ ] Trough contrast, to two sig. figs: -1.1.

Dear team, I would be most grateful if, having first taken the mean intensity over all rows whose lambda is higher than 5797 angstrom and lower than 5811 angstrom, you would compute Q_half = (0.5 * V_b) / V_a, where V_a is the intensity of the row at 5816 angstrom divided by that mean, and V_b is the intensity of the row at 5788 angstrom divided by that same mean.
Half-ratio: 0.51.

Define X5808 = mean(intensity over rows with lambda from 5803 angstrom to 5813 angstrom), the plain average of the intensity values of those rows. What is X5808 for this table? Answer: 9.7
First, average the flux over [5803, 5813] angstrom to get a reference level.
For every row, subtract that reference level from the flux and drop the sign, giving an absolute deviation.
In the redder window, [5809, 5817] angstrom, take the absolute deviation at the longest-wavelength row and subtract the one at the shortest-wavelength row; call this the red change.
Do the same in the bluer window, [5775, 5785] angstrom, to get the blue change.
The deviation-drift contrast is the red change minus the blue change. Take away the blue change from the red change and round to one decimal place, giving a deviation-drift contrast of 0.5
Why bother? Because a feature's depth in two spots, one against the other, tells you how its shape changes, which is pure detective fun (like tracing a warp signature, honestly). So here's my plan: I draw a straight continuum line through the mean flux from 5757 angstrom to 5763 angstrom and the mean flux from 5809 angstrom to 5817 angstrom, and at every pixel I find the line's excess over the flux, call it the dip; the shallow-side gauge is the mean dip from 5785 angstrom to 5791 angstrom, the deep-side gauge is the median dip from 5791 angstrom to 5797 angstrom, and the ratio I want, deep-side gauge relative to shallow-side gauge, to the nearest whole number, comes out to -2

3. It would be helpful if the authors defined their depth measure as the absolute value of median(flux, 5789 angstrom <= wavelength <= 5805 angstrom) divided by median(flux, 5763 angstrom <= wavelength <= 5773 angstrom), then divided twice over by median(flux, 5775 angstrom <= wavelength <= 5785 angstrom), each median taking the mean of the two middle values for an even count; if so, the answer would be 0.0135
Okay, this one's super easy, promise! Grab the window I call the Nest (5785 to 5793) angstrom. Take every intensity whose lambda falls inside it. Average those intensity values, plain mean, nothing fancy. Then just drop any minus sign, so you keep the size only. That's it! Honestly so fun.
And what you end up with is 9.2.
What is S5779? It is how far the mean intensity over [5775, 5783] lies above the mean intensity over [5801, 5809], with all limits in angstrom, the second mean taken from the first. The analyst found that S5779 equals -1.1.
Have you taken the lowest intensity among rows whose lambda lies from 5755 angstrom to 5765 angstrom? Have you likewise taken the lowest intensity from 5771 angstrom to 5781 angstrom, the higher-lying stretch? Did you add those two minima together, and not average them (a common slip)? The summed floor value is 18.3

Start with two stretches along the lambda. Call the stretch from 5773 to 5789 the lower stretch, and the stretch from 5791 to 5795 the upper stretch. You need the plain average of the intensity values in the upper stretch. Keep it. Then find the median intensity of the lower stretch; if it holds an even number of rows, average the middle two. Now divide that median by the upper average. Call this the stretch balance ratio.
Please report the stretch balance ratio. 0.93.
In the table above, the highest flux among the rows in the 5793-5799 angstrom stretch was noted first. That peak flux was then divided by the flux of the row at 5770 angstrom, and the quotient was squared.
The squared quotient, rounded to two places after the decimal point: 1.19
